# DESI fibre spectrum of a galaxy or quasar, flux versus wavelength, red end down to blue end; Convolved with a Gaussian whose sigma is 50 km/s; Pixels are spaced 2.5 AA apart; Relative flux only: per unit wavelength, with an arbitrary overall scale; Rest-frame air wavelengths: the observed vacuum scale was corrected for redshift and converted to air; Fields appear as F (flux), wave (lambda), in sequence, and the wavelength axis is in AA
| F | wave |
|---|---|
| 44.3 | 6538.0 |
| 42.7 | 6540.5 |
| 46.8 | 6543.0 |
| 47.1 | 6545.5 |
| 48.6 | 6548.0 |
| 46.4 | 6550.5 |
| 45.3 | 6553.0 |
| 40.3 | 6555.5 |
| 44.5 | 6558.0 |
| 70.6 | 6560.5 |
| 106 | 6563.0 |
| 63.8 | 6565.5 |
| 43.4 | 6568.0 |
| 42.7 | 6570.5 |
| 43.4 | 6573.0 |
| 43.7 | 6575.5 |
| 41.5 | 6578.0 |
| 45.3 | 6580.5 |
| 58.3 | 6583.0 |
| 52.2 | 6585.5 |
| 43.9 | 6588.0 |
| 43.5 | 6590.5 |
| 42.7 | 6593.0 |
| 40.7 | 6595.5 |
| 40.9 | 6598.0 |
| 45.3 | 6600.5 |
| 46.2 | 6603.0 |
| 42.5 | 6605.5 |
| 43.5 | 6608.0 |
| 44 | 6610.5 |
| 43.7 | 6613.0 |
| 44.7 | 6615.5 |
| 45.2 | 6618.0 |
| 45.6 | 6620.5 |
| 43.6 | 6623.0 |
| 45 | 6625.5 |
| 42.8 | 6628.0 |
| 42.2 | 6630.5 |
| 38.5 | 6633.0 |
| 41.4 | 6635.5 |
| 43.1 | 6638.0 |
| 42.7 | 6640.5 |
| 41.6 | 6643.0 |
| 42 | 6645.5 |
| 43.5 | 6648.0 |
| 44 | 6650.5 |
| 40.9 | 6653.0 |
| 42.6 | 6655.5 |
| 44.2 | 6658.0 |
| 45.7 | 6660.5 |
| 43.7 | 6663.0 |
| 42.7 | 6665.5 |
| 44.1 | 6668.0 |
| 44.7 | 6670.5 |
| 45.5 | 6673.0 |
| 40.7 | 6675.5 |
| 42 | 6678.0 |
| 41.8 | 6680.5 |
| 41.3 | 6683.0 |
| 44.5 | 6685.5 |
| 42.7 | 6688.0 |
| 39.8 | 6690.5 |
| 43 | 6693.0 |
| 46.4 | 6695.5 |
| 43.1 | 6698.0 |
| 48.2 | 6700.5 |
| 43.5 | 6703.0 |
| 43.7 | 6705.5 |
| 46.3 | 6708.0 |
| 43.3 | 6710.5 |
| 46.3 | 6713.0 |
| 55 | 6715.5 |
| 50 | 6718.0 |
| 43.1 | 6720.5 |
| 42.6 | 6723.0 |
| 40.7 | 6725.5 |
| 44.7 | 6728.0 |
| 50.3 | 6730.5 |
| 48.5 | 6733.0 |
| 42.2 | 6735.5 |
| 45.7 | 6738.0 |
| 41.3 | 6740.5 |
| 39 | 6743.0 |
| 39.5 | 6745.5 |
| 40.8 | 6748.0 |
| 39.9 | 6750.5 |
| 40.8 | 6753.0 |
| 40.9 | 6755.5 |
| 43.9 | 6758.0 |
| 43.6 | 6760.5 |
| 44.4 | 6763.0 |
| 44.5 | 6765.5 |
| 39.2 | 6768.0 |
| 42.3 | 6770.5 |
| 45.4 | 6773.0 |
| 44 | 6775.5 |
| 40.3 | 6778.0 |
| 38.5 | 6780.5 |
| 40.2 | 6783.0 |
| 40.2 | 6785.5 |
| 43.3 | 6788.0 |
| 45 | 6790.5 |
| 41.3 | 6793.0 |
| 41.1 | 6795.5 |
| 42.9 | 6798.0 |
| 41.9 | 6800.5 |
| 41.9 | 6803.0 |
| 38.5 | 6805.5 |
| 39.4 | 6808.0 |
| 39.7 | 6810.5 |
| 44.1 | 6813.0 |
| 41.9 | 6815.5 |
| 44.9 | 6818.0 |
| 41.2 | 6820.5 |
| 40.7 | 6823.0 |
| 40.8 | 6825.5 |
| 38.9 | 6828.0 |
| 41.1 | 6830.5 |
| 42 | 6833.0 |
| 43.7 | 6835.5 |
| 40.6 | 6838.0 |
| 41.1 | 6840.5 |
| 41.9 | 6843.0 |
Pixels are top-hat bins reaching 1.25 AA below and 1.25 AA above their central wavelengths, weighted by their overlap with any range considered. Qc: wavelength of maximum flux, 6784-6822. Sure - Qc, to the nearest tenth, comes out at 6790.5 AA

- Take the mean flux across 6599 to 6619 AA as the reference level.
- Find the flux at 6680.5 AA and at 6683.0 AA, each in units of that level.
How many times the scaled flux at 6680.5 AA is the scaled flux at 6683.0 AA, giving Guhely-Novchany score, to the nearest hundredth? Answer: 0.99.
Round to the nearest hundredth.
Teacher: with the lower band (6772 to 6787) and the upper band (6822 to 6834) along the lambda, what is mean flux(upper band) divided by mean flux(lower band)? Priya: 0.98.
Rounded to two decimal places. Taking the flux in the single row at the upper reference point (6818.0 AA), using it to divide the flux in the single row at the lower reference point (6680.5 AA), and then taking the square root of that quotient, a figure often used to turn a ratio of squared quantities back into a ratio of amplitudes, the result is 0.96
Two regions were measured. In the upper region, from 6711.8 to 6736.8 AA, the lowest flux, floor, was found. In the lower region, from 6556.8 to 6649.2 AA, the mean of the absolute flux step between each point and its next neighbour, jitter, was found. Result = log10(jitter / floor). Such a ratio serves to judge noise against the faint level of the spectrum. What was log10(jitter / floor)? -0.88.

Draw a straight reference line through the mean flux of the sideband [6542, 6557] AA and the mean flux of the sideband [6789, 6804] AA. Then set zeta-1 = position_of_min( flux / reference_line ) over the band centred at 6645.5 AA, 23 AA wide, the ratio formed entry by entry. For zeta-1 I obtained 6653.0 AA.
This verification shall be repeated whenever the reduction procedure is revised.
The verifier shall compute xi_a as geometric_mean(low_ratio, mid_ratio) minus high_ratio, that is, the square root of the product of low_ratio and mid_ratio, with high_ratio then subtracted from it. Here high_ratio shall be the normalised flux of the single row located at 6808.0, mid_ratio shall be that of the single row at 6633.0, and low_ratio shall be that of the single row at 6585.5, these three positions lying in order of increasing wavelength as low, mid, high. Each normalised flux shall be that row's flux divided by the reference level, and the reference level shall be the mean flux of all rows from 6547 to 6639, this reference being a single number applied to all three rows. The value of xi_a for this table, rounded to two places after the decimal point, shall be 0.12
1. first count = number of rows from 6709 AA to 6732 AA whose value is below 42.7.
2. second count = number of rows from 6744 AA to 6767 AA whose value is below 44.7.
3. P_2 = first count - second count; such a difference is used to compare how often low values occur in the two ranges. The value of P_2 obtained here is -7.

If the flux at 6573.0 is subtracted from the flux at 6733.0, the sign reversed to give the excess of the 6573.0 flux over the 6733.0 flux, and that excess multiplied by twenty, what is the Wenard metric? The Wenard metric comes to -102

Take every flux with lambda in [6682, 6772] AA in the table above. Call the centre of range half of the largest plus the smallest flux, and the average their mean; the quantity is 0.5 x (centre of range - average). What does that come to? 1.6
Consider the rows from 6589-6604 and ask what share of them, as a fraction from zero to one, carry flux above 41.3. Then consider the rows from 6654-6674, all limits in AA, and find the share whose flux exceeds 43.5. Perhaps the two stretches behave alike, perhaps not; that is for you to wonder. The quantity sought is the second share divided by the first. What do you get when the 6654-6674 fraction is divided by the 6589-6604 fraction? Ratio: 1.1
